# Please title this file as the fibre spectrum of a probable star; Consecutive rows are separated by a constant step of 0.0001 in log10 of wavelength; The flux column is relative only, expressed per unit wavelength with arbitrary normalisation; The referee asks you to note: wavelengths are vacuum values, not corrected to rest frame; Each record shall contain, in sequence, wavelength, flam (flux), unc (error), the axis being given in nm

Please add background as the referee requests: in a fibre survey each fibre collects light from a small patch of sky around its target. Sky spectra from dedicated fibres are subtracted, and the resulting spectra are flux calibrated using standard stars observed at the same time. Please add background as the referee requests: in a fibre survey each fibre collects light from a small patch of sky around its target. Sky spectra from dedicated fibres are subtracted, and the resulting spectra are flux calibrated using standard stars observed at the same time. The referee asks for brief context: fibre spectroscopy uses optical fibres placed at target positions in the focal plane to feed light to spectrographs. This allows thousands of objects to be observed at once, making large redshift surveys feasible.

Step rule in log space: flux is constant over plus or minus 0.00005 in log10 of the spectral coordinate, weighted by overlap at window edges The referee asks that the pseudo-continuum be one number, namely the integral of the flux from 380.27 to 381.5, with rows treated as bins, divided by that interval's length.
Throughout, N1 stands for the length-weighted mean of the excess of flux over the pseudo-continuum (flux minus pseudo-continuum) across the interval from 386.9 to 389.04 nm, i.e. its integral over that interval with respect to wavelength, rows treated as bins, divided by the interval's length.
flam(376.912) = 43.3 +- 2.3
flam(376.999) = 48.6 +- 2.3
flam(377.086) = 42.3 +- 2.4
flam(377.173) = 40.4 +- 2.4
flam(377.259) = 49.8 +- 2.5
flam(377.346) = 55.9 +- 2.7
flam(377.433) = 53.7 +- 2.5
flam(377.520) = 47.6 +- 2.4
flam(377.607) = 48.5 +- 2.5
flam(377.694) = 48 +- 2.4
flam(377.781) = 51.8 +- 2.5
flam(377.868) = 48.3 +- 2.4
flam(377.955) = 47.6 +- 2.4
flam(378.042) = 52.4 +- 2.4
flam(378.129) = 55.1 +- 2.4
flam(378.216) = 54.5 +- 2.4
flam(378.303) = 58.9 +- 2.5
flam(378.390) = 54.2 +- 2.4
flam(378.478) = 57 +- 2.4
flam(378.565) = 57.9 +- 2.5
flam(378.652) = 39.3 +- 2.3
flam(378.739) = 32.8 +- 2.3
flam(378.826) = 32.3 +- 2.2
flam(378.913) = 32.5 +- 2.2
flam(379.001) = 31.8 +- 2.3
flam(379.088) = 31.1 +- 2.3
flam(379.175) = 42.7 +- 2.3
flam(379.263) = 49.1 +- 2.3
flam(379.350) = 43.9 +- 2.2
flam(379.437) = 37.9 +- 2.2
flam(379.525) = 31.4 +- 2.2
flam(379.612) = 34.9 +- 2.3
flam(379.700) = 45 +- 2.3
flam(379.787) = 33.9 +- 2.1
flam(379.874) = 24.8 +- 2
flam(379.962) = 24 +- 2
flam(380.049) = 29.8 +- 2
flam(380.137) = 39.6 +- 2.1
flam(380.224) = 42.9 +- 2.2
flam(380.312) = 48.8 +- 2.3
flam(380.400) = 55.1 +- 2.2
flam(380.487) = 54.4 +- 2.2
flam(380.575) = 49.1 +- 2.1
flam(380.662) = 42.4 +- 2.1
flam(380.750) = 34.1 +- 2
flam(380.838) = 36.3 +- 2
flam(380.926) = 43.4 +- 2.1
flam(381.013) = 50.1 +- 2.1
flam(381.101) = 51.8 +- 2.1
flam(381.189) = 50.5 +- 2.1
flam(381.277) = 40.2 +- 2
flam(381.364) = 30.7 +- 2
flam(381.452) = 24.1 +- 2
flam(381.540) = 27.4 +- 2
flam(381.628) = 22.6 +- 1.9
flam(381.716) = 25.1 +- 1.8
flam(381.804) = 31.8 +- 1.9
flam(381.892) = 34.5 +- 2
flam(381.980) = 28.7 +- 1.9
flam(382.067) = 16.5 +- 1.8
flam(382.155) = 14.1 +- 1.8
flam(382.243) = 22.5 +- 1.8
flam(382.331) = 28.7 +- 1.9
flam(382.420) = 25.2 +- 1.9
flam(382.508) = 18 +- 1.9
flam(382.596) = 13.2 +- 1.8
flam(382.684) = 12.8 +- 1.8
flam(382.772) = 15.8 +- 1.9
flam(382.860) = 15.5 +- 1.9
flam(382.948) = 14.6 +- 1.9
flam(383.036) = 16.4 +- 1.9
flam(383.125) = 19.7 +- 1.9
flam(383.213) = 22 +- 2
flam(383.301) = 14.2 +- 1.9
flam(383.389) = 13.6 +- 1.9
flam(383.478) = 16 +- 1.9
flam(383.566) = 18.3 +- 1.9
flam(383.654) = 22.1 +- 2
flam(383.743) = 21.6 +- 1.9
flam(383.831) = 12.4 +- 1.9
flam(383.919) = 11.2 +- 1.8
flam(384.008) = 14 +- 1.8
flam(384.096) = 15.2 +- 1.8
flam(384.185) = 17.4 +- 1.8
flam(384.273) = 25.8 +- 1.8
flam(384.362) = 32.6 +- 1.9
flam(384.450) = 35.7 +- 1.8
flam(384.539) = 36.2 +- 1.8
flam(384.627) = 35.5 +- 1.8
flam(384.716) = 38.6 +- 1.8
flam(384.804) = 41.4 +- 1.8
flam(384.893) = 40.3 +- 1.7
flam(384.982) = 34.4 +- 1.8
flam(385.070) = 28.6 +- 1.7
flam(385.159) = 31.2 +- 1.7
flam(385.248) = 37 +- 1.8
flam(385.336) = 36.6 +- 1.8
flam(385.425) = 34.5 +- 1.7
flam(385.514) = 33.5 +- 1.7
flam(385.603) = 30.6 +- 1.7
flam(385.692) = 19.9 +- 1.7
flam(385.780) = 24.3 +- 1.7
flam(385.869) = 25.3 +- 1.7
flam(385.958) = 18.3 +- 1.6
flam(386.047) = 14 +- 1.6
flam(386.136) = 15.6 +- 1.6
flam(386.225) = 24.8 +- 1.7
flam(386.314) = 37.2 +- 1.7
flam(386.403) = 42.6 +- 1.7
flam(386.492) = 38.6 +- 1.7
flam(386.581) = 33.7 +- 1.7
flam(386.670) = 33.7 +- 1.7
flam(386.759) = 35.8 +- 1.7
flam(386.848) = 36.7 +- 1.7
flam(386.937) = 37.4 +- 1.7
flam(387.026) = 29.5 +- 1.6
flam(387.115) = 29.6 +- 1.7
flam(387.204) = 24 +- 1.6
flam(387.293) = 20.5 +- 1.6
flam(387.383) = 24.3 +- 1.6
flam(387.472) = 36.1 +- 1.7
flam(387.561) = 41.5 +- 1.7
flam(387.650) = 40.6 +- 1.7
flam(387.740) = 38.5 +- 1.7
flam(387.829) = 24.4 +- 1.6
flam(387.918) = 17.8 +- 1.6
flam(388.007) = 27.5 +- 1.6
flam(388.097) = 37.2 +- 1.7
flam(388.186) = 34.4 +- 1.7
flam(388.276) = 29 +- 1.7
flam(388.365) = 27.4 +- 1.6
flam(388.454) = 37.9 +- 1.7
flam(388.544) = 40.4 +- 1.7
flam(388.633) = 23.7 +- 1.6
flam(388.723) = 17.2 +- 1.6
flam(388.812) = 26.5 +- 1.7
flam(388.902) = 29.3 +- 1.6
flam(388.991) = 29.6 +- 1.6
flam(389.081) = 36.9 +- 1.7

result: -13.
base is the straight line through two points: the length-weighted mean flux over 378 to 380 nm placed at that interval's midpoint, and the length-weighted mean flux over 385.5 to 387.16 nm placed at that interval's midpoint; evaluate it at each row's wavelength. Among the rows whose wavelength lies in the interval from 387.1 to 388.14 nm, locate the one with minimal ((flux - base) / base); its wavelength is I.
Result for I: 387.918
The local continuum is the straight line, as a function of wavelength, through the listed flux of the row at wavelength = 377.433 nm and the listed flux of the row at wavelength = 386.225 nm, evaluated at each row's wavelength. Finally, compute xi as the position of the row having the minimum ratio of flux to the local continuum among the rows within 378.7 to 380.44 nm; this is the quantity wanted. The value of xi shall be 379.962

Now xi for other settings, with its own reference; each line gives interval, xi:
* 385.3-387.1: 386.047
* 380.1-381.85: 381.628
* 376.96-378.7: 377.173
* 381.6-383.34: 382.684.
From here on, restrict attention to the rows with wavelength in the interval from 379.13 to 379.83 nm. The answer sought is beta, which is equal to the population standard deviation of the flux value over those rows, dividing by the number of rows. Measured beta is 5.8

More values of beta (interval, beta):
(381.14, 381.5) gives 10.0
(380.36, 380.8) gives 7.9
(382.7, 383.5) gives 2.6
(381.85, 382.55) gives 6.6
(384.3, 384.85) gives 2.7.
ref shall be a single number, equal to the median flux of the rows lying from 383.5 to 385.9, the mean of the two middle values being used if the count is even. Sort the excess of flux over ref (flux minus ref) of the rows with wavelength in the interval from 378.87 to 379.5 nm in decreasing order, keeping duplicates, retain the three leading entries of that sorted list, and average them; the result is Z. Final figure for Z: 15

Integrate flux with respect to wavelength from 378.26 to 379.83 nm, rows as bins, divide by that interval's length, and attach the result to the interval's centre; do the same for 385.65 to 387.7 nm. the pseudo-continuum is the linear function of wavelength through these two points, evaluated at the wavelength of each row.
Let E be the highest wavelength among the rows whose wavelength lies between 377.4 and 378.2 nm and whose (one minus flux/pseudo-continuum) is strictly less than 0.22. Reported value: 378.129 nm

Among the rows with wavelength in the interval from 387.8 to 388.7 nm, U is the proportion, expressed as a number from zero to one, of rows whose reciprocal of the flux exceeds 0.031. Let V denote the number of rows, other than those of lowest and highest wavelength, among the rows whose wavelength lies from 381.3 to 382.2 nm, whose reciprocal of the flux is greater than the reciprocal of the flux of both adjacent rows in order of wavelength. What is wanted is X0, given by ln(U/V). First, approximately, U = 0.6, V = 2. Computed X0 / -1.2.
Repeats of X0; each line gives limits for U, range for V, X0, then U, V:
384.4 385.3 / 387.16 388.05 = -2.3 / 0.2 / 2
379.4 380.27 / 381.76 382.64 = -0.9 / 0.4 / 1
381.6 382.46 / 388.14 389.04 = -0.8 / 0.9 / 2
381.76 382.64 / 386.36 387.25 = -0.1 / 0.9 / 1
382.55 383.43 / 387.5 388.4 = 0.0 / 1.0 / 1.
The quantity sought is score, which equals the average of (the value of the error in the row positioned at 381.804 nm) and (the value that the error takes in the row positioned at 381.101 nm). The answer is 2.00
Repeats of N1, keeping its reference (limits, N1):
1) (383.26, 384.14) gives -28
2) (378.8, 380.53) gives -5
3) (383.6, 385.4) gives -15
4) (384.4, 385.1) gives -7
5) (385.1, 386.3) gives -17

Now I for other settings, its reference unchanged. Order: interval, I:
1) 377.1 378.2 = 377.173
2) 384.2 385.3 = 384.273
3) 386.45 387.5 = 387.293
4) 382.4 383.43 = 382.684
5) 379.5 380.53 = 379.962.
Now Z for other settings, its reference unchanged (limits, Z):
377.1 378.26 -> 25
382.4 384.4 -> -3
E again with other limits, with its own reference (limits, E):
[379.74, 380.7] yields 380.662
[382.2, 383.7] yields 382.331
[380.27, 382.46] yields 382.331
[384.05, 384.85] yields 384.804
